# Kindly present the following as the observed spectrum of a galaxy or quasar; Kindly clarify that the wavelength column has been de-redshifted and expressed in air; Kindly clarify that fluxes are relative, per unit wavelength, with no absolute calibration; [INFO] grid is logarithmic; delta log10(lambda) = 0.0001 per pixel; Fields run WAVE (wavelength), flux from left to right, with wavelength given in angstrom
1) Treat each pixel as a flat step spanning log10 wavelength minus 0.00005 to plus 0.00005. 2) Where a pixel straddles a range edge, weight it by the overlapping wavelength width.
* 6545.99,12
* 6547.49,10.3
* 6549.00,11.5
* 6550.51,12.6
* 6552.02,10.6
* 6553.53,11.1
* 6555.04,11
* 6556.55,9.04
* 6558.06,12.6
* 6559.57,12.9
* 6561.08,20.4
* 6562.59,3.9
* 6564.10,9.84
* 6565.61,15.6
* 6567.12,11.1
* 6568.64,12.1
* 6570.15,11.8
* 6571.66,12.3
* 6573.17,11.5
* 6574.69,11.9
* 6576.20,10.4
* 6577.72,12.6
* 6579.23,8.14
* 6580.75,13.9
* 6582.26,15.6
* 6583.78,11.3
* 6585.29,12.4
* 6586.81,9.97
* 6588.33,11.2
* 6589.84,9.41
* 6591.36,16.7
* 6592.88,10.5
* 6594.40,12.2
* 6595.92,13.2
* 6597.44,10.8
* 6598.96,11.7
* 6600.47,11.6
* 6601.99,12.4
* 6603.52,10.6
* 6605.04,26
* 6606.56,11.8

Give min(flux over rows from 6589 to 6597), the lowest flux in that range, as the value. 9.41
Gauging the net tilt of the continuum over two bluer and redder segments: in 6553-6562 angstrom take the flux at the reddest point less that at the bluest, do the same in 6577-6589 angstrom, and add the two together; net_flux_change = 7.9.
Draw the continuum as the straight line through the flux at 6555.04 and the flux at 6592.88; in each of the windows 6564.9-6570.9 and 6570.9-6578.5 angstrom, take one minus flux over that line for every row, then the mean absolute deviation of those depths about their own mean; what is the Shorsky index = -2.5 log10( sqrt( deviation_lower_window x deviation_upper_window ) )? 2.6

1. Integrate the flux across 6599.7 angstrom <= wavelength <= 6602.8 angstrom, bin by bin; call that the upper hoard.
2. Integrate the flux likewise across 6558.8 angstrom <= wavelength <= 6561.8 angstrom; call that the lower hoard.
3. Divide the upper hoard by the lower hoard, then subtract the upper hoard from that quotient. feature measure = -36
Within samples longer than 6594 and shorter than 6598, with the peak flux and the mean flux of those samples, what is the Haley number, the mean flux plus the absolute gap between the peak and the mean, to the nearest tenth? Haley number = 13.2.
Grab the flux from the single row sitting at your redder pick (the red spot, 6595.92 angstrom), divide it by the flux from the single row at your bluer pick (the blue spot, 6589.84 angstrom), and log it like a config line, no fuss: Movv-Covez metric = 1.4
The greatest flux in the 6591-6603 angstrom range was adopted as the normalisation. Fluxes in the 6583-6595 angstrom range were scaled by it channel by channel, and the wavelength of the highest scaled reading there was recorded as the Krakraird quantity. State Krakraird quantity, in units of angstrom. 6591.36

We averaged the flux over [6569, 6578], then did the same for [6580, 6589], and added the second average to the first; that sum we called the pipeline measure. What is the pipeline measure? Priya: 24.1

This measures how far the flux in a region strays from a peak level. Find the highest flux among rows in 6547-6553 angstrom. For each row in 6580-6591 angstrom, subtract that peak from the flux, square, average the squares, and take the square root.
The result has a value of 2.12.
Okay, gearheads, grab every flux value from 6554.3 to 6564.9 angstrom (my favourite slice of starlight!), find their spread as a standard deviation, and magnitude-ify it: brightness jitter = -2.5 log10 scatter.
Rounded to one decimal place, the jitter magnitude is -1.7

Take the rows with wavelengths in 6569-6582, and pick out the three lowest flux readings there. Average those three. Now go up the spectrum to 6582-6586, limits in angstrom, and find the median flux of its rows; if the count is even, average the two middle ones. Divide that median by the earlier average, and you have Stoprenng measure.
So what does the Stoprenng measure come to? 1.2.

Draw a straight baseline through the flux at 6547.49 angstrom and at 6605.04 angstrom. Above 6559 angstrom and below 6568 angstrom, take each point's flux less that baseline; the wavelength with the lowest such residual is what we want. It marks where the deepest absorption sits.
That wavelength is 6562.59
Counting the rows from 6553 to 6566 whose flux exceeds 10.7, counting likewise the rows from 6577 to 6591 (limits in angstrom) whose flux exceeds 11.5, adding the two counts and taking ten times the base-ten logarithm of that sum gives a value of 10.0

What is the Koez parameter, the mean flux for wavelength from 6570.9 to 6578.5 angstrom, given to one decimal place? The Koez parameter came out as 11.7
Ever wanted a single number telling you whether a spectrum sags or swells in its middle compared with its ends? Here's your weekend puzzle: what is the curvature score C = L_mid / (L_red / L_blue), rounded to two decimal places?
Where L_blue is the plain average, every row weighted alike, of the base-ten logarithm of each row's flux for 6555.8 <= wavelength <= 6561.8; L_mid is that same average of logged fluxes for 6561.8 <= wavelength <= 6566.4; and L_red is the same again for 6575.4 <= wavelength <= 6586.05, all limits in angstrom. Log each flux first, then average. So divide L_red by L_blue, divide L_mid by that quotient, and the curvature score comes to 0.97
